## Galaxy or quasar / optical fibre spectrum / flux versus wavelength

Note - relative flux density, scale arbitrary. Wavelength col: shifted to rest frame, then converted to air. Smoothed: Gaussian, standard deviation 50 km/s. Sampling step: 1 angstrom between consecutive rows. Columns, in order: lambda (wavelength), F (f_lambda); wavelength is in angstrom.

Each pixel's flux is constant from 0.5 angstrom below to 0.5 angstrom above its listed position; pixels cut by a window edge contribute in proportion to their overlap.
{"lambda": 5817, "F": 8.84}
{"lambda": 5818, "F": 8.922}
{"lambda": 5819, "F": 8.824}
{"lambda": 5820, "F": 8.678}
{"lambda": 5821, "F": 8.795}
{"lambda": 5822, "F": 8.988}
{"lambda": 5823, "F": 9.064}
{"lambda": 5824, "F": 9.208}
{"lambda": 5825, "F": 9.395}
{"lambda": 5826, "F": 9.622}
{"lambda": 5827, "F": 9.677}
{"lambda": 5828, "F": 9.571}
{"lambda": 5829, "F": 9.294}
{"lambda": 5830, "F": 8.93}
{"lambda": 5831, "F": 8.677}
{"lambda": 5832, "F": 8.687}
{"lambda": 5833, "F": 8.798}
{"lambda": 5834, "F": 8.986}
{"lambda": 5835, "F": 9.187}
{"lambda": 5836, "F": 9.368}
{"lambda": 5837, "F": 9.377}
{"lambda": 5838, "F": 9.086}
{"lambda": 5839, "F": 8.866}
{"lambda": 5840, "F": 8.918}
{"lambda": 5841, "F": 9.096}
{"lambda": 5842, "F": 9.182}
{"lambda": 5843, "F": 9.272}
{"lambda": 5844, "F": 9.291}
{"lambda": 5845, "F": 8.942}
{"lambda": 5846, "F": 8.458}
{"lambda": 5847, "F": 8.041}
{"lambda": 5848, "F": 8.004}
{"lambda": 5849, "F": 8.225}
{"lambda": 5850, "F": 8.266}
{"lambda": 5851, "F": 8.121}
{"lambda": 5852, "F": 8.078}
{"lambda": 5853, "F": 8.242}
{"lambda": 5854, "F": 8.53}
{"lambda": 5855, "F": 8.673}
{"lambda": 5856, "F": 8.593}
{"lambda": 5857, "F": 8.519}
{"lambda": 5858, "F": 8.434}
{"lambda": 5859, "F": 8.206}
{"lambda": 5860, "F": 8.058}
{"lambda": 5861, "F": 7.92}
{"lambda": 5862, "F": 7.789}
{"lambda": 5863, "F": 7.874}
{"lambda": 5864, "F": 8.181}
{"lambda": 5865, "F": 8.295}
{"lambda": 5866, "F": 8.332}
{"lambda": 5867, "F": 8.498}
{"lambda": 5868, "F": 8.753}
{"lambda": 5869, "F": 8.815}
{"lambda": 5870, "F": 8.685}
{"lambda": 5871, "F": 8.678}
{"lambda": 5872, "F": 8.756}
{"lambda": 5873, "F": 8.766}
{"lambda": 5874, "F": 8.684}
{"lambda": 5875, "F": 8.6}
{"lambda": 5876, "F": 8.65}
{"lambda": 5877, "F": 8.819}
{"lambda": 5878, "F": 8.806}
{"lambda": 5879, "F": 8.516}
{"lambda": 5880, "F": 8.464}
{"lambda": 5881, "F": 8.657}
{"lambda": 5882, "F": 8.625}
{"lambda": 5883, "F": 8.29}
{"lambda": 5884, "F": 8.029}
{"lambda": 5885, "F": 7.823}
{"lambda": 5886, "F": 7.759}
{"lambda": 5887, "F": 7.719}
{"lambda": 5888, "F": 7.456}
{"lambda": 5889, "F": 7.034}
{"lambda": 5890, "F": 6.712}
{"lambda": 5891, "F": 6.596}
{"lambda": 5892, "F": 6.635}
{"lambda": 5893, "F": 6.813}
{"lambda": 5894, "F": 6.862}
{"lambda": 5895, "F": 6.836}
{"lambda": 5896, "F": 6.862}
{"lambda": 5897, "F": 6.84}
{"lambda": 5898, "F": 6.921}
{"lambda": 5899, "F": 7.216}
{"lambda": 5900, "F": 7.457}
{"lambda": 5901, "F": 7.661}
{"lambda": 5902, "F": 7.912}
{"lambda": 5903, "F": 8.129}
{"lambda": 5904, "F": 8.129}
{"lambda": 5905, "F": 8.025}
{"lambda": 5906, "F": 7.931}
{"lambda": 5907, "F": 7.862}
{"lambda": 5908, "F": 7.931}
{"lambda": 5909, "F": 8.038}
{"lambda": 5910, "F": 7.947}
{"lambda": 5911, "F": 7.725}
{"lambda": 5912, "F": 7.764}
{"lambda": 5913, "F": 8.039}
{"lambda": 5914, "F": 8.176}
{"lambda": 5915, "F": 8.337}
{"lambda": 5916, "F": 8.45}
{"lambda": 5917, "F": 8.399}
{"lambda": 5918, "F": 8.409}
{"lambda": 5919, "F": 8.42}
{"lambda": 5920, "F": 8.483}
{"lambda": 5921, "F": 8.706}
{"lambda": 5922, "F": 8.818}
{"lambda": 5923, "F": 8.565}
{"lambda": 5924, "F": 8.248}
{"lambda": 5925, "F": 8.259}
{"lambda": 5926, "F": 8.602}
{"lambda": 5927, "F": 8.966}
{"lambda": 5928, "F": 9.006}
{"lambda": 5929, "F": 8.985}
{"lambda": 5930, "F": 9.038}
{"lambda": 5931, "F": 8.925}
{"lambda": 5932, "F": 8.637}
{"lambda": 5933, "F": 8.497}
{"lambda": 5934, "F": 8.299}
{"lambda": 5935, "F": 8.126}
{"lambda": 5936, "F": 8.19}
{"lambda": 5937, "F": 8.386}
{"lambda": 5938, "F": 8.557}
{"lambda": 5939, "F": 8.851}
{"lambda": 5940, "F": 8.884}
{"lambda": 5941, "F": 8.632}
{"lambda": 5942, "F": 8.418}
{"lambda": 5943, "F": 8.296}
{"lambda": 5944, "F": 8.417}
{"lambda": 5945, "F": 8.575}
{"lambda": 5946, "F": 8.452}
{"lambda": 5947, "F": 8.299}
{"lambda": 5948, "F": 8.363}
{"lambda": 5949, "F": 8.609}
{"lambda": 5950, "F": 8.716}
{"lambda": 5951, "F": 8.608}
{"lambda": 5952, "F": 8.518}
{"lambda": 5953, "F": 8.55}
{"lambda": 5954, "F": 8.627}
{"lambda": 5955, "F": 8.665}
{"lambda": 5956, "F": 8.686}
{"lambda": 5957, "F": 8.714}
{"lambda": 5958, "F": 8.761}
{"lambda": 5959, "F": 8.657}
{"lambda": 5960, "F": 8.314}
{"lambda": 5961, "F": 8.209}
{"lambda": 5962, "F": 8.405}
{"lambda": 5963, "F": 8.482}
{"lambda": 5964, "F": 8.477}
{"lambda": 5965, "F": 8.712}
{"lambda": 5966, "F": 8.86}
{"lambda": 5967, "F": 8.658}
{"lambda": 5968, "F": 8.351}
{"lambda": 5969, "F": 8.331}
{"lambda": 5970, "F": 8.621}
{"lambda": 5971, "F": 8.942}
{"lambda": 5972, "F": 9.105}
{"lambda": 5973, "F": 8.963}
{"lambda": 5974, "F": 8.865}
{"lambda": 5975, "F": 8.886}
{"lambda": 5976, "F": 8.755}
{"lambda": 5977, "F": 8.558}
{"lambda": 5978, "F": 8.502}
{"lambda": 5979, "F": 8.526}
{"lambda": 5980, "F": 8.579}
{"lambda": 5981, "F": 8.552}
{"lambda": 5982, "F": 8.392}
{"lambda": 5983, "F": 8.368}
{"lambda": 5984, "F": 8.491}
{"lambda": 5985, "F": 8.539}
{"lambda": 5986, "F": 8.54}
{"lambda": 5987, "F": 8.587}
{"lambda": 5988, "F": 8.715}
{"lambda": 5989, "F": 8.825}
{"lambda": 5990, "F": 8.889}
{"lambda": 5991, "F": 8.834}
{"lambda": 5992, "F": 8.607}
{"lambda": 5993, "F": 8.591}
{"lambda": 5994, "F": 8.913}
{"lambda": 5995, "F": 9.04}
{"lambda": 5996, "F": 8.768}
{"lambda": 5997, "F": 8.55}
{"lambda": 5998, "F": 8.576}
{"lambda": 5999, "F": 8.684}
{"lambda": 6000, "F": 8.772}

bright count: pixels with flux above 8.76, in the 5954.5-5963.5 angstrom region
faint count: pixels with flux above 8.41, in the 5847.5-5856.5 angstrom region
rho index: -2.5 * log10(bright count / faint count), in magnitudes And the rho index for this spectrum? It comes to 1.19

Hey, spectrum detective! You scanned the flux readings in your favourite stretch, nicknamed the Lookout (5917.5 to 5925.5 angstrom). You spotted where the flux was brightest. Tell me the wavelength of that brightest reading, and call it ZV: 5922 angstrom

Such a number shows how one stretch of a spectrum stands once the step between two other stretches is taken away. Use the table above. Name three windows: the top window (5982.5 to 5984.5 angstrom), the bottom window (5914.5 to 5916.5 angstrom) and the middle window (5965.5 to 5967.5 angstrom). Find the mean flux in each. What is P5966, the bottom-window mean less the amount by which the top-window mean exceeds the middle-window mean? 8.72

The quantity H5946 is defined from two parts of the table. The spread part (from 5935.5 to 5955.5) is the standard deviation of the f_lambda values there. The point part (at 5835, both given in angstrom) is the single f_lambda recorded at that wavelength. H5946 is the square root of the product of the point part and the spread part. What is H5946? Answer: 1.3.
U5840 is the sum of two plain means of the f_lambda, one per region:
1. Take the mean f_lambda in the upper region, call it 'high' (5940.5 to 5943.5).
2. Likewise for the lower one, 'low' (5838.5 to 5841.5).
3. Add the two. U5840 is 17.4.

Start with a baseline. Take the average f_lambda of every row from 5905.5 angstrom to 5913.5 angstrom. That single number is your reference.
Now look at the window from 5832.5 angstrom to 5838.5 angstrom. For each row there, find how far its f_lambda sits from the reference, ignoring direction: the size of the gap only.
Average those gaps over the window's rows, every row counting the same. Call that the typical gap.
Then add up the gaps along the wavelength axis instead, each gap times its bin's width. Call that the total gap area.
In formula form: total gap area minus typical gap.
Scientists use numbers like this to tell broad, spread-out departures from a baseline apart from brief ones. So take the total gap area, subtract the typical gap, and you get 6.1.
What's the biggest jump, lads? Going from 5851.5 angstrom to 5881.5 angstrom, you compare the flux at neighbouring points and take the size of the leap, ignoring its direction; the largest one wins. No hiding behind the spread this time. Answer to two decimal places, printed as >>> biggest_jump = 0.31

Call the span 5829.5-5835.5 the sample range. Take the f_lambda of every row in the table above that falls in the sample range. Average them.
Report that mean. 8.88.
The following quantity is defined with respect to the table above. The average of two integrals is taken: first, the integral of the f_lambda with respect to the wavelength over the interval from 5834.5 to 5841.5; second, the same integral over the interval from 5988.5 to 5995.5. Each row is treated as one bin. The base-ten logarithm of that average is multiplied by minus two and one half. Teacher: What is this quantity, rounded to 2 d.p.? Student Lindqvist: -4.49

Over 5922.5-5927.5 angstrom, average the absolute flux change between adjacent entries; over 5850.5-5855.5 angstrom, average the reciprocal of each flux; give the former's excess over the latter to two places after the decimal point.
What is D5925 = 0.14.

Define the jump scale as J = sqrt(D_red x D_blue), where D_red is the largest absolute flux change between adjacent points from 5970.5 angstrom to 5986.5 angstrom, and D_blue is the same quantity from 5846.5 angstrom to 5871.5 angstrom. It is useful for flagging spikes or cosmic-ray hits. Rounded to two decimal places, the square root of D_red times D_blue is 0.25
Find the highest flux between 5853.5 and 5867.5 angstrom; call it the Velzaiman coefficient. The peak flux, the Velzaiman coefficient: 8.673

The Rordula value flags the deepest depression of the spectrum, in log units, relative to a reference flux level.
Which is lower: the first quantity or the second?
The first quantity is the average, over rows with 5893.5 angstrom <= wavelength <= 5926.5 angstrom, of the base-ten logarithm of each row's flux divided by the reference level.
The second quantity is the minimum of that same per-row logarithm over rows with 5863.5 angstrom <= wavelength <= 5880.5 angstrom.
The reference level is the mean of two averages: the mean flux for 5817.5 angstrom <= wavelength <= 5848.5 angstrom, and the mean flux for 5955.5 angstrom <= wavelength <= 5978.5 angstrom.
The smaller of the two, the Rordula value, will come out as -0.047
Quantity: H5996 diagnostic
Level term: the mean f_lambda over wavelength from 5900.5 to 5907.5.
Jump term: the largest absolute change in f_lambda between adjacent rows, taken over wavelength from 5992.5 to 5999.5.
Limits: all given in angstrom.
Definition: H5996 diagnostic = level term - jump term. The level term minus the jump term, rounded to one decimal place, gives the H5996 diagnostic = 7.6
